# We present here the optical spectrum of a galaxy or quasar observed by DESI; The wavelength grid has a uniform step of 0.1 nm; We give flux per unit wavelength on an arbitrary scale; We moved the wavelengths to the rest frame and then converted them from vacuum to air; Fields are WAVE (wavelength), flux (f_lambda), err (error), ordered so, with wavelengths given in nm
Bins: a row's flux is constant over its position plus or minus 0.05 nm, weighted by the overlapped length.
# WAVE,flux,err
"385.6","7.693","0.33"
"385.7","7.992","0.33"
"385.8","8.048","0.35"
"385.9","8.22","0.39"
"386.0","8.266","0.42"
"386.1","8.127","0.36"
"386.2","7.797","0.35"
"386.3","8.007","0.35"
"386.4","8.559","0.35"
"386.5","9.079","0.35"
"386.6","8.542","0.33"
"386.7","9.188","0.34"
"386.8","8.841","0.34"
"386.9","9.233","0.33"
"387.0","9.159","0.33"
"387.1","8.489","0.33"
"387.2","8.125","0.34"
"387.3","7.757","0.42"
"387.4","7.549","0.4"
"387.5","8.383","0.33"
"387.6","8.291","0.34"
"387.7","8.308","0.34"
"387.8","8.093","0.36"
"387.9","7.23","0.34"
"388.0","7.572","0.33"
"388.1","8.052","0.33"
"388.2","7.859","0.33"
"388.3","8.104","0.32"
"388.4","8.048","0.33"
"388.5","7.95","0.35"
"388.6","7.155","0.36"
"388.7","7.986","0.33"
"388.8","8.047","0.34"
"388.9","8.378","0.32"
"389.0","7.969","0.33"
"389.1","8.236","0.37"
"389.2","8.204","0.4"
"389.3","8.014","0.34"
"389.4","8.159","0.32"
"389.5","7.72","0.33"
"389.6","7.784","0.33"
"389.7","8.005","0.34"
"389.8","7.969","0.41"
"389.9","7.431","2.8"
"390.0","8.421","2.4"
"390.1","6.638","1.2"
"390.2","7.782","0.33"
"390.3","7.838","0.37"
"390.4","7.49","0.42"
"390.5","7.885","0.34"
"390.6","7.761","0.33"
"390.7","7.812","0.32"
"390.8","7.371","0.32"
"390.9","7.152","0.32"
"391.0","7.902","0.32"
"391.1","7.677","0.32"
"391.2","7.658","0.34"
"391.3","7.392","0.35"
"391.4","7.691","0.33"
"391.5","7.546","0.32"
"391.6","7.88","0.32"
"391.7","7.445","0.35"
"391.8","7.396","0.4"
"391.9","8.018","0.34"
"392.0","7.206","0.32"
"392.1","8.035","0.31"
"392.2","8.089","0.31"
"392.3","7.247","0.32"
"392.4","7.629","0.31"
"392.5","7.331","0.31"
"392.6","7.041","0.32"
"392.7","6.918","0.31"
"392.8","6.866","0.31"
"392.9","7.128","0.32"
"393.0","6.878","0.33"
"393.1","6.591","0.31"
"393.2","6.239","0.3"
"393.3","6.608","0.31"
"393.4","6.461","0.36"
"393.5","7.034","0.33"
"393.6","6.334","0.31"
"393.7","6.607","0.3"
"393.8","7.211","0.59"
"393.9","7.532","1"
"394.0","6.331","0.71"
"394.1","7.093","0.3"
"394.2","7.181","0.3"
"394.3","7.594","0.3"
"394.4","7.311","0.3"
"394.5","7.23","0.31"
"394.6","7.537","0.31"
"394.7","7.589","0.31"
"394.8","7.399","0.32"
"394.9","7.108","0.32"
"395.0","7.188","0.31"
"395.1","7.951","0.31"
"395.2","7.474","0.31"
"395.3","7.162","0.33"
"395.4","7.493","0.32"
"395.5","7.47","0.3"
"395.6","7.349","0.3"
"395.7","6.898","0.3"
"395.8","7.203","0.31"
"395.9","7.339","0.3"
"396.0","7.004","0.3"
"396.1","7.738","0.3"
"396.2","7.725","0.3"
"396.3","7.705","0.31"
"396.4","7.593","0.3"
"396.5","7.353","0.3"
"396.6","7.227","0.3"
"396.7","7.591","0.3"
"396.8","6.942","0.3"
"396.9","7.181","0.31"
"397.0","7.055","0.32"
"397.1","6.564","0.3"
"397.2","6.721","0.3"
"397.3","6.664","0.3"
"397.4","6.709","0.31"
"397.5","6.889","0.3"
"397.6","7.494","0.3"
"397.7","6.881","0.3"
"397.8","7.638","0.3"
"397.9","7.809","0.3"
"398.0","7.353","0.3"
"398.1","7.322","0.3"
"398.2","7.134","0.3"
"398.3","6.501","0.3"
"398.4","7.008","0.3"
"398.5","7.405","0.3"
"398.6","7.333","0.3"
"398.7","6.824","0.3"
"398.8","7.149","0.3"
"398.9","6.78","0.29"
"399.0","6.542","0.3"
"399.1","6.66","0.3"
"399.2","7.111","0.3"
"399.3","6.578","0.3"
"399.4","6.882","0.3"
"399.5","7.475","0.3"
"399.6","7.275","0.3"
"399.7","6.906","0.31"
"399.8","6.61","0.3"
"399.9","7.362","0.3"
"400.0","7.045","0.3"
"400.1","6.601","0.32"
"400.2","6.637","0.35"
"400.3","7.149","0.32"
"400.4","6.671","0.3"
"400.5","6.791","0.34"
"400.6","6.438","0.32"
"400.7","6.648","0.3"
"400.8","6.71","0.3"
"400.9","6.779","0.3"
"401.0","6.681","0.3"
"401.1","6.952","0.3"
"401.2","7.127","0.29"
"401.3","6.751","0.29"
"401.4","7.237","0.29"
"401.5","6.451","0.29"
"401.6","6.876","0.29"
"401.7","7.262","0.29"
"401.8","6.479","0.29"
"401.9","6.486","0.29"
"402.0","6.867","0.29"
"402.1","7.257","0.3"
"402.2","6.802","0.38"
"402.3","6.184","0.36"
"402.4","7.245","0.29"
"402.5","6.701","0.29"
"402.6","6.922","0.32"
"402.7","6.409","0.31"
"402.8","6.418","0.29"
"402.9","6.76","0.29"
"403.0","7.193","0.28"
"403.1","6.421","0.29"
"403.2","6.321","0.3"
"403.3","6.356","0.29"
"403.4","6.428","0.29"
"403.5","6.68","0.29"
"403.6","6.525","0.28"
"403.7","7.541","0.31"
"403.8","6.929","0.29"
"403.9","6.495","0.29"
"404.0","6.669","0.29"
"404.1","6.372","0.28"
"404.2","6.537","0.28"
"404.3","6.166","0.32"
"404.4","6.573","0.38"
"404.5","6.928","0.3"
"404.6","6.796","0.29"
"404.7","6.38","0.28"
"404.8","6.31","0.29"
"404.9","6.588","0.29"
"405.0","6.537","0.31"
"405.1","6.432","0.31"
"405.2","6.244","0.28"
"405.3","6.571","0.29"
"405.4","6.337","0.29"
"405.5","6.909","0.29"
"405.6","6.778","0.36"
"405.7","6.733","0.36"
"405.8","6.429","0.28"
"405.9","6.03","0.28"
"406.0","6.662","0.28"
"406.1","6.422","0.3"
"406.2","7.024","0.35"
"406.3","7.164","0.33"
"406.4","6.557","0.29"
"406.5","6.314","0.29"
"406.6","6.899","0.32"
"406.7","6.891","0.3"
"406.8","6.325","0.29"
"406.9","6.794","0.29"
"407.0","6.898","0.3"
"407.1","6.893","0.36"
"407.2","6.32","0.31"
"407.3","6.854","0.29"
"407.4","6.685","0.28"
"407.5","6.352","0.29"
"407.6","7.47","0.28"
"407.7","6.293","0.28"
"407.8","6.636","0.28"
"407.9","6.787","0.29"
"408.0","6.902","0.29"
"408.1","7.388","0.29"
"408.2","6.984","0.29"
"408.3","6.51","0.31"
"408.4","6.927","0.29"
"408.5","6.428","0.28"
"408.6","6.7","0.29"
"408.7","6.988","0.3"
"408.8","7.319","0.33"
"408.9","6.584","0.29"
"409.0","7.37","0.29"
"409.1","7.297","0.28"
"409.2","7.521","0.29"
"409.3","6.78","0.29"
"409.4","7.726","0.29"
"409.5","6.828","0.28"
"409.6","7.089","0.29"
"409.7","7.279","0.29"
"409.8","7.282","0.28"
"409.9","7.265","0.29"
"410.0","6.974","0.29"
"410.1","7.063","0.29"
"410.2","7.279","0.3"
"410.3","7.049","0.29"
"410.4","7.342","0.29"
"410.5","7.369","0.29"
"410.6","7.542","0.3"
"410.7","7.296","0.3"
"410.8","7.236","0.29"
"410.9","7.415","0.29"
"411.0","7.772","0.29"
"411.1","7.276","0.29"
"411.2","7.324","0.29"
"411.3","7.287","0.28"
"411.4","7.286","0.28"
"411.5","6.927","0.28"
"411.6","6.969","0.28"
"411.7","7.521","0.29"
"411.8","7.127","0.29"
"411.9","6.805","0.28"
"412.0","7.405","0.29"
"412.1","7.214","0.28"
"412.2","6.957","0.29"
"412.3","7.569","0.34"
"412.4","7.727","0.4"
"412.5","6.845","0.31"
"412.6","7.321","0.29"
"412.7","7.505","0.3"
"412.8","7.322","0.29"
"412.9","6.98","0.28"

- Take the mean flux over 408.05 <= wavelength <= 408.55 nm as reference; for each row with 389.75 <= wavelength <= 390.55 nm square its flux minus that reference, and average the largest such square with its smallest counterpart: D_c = 1.3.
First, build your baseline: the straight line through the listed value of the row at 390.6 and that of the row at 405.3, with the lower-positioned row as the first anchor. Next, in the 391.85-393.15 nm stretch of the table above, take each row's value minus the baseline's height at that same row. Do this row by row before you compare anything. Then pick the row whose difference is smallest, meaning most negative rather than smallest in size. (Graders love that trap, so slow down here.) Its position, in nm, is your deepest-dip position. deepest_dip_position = 393.1 nm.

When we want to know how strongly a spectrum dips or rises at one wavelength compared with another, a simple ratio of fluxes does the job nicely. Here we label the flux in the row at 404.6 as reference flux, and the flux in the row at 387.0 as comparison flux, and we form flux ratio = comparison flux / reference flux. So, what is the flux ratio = 1.35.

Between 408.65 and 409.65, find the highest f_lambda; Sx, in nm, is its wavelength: 409.4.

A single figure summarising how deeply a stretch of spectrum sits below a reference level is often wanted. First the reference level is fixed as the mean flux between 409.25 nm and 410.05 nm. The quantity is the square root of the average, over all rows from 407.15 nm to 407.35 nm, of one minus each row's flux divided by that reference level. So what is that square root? 0.28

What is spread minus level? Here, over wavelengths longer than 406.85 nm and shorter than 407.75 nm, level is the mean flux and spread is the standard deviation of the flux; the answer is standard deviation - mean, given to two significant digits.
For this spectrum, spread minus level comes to -6.4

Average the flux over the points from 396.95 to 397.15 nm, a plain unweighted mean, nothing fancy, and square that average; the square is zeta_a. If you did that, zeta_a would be 46.4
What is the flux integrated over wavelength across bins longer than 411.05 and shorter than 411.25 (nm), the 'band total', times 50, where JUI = 73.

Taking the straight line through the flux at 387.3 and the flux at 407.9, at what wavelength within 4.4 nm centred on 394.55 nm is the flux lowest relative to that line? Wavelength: 393.2 nm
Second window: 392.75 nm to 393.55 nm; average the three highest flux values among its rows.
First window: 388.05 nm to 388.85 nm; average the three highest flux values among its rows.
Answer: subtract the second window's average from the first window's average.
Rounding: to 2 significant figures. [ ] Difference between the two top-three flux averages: 1.1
